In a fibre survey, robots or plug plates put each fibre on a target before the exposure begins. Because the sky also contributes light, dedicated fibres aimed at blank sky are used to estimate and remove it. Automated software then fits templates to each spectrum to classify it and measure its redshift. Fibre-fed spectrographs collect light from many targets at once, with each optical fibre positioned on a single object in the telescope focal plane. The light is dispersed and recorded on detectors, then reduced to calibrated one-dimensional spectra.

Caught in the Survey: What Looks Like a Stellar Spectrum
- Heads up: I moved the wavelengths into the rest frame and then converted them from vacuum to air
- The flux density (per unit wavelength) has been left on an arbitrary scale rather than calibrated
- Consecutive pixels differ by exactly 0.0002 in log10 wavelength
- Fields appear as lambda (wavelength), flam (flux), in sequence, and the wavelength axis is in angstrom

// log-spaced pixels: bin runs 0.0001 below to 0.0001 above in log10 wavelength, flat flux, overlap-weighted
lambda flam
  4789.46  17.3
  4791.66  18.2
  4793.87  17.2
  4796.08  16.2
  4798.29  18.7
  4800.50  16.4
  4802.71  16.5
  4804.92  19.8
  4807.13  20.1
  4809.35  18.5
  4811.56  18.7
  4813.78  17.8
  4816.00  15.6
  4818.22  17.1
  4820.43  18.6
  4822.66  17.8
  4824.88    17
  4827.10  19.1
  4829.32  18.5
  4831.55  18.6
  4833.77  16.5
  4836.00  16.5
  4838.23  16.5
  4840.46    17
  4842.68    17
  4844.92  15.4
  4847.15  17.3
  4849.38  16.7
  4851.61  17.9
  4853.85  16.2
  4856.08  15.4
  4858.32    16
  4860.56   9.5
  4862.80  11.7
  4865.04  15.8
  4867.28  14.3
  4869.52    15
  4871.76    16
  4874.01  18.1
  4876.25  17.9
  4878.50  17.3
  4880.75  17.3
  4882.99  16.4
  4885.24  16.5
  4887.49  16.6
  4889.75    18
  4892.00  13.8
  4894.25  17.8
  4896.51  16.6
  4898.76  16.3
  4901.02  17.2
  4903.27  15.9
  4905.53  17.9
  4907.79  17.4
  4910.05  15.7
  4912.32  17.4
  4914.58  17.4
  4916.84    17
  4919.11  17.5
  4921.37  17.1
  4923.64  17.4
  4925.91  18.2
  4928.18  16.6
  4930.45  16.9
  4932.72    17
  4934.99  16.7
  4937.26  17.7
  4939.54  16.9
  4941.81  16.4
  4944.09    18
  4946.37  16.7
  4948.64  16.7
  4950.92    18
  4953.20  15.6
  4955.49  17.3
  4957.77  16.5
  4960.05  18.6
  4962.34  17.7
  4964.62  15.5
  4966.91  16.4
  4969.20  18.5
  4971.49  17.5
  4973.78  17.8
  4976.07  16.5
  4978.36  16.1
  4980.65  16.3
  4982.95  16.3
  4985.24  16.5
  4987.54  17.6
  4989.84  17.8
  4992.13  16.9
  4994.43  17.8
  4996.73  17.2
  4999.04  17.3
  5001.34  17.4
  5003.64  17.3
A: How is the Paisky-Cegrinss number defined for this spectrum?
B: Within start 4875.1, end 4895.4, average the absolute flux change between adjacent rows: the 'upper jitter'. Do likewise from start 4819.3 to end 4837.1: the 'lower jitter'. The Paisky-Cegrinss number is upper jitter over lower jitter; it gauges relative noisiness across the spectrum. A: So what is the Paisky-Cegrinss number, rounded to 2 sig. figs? 1.5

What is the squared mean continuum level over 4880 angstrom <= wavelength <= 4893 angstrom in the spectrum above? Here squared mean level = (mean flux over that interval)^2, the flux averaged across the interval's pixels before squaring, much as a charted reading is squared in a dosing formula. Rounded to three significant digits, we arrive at 270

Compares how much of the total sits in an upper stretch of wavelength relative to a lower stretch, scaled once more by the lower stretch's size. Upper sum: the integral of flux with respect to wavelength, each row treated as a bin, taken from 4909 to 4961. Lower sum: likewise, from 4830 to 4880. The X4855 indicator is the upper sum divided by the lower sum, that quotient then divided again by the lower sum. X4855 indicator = 0.0014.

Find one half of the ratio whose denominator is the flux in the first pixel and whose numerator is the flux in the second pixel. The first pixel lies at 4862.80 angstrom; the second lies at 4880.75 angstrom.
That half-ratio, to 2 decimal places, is 0.74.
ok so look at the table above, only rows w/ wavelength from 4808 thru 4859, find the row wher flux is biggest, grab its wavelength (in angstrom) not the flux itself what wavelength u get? 4827.10 angstrom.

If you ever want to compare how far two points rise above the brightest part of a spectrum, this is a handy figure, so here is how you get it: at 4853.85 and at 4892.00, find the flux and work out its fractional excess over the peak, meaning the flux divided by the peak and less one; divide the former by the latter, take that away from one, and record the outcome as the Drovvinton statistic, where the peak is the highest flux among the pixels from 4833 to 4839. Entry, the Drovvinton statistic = 0.89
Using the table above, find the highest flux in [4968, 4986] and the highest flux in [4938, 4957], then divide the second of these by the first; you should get 0.97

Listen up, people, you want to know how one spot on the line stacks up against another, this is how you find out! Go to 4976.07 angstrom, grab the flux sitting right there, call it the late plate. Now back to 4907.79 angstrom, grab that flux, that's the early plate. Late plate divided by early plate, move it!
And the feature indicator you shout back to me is 0.95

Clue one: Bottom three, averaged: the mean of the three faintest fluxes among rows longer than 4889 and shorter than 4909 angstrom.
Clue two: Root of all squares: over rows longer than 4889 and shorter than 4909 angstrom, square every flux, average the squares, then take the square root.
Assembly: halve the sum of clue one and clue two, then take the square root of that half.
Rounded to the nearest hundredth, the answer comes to 4.01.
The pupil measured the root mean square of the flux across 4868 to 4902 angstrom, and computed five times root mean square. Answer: 84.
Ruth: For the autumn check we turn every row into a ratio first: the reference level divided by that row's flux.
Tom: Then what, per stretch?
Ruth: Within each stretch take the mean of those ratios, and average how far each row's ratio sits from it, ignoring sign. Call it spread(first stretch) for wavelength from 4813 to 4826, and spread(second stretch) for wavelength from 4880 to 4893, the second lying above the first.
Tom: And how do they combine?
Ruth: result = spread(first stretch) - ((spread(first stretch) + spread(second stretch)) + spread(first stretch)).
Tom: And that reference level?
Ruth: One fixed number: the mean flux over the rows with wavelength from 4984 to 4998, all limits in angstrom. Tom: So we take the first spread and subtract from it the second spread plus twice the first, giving -0.109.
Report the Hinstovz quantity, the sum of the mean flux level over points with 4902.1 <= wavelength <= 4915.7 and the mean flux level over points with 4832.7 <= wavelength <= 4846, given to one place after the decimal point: 33.4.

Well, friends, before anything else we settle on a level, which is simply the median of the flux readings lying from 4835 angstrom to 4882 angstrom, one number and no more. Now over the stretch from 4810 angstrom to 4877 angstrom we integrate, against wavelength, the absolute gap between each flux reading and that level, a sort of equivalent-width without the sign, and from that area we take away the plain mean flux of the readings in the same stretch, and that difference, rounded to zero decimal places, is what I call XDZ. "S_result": 77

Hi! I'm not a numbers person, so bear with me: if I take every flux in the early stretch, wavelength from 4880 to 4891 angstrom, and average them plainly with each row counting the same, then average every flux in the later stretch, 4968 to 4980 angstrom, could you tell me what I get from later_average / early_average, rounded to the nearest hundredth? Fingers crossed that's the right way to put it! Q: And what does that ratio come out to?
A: 1.02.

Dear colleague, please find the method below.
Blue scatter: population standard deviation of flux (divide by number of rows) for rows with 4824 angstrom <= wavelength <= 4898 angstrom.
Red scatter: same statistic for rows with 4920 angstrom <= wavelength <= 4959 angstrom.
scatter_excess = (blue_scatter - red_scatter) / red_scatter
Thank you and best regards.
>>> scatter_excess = 1.9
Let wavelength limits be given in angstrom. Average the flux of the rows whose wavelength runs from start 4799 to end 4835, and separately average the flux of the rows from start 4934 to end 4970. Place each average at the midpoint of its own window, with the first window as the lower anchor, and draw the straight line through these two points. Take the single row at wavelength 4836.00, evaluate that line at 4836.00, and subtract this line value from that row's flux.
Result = -1.3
